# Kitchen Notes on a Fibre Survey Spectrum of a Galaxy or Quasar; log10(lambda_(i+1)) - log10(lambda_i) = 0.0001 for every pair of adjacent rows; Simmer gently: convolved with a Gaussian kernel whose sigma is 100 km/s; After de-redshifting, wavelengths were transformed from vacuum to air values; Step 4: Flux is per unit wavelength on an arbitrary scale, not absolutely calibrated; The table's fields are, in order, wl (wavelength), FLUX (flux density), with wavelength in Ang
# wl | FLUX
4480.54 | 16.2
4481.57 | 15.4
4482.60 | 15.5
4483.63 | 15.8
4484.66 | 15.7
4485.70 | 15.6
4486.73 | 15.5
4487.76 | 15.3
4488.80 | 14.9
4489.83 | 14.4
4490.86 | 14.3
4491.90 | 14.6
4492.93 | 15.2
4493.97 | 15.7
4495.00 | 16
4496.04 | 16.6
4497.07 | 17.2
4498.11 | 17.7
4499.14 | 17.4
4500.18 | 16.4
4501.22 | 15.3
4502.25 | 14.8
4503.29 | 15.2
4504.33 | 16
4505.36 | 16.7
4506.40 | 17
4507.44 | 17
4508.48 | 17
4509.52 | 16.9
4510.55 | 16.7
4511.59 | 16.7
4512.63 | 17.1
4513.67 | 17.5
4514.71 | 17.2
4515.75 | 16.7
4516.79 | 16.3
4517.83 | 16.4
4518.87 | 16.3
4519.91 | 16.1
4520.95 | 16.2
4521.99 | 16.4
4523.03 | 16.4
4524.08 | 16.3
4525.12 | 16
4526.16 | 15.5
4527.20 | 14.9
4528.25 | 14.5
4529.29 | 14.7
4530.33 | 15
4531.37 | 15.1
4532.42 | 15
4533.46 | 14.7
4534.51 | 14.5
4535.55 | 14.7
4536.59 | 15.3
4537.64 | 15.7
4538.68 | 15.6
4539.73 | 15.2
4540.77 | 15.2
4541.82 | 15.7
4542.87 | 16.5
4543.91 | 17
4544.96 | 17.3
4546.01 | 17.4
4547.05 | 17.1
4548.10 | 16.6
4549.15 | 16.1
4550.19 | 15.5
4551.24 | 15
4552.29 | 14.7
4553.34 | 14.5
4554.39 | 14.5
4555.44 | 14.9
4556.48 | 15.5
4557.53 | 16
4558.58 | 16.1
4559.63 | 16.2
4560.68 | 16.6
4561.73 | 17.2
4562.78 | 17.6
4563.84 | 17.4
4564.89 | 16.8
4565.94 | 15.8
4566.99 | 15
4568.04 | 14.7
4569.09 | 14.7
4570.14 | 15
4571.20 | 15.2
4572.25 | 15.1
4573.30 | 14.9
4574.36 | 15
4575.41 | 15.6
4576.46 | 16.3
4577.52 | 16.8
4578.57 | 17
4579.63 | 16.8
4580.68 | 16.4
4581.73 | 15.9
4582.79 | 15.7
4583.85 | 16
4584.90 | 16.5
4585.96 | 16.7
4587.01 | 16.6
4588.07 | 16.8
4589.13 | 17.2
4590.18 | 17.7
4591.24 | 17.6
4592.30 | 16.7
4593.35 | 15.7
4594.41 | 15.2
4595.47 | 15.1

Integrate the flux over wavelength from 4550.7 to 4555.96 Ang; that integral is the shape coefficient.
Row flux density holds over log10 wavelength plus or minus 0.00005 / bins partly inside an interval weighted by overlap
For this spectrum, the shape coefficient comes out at 77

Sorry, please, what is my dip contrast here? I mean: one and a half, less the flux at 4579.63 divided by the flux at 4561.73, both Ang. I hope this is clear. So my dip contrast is 0.52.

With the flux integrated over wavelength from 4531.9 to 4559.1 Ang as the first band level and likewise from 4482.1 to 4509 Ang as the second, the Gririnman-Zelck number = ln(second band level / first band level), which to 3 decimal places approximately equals 0.005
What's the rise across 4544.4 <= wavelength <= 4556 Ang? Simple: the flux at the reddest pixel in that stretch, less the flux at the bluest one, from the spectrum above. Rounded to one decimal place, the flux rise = -2.4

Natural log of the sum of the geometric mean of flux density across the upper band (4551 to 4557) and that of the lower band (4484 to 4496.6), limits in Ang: 3.41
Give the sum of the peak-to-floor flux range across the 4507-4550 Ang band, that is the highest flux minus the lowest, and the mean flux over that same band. 19.1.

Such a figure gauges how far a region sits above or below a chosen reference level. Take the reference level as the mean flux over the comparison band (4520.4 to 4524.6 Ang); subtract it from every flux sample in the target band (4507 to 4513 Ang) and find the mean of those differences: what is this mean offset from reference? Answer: 0.6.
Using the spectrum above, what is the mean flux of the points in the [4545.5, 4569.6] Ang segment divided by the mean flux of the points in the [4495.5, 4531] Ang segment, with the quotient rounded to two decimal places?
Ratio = 0.98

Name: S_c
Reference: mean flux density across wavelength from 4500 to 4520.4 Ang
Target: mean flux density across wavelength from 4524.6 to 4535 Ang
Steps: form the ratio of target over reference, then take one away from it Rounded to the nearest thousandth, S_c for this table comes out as -0.090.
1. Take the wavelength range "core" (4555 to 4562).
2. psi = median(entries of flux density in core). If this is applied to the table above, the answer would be 16.1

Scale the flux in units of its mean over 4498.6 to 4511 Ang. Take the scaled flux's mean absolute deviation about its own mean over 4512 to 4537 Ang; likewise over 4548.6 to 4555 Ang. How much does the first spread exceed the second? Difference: 0.019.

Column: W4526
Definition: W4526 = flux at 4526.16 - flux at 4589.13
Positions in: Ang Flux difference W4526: -1.7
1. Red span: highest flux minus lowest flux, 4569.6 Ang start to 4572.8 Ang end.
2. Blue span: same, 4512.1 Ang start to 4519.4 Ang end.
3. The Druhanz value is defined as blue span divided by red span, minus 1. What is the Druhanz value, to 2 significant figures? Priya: 5.0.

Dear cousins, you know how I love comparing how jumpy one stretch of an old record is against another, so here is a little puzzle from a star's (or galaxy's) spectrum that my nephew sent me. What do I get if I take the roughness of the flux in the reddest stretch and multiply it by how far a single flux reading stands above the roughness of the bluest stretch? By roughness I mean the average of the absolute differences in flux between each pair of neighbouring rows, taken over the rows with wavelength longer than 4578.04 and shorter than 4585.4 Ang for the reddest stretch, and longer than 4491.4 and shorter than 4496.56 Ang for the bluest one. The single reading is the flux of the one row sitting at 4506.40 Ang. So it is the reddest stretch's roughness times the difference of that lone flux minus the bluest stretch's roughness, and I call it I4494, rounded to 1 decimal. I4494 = 5.8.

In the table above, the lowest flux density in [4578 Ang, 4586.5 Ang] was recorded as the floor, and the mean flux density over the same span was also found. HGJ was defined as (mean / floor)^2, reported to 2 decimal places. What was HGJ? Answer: 1.09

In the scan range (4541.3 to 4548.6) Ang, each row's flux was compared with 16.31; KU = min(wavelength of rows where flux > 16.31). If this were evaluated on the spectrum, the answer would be 4542.87 Ang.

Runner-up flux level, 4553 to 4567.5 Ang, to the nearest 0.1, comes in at 17.4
